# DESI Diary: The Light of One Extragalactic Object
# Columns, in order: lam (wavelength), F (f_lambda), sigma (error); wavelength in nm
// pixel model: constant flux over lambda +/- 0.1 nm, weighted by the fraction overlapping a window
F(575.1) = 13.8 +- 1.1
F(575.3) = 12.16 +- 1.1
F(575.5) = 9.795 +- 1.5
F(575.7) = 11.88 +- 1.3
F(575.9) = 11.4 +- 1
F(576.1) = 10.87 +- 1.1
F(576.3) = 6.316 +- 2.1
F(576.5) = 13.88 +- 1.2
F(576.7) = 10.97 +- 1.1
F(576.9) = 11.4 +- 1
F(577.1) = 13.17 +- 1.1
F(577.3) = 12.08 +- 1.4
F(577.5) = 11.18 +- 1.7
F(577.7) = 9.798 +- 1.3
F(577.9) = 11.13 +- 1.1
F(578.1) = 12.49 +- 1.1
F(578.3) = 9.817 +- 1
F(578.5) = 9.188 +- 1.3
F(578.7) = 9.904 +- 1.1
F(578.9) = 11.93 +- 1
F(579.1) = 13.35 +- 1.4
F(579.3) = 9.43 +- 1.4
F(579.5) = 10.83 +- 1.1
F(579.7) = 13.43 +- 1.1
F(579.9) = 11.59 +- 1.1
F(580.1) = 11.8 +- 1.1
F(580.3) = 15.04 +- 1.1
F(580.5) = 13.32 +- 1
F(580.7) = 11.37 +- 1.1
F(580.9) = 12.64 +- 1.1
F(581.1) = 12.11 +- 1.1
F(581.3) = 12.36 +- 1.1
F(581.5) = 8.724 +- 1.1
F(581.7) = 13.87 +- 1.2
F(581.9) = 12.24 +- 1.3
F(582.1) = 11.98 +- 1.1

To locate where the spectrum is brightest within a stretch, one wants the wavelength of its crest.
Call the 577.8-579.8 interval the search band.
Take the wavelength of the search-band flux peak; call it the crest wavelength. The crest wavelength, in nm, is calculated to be 579.7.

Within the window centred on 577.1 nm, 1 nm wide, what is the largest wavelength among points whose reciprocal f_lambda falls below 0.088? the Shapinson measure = 577.3 nm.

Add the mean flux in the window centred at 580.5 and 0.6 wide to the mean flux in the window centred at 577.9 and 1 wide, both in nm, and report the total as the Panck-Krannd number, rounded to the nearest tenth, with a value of 24.1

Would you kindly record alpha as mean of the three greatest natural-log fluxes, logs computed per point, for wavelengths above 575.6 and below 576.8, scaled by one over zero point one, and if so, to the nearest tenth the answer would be 25.1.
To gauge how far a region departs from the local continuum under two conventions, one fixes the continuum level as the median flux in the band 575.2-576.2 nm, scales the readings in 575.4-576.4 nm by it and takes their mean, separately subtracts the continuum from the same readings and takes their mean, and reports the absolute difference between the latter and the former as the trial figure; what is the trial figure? 2.23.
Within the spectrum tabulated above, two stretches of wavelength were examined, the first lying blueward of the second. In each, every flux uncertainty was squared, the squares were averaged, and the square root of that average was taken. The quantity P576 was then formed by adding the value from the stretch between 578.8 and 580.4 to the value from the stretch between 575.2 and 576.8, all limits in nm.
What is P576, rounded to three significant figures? 2.51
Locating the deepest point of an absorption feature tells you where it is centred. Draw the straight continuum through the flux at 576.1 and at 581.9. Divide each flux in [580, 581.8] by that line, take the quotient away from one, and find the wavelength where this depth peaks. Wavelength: 581.5 nm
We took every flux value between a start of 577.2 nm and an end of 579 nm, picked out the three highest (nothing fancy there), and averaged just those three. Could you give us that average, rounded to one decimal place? 12.2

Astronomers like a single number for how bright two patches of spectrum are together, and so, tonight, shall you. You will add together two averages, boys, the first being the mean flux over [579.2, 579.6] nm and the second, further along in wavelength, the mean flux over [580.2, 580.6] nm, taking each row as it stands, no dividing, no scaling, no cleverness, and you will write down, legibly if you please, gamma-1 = 24.3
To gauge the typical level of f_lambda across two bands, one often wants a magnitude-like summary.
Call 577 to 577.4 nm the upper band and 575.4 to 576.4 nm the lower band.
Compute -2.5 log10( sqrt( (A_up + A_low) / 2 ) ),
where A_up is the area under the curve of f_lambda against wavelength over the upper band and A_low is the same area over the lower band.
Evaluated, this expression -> -1.10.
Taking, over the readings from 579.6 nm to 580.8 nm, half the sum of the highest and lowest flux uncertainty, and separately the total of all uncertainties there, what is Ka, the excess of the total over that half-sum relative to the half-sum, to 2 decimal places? 5.19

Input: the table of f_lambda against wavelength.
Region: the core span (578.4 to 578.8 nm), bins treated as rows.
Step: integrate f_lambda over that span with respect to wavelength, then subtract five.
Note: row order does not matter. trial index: -1.2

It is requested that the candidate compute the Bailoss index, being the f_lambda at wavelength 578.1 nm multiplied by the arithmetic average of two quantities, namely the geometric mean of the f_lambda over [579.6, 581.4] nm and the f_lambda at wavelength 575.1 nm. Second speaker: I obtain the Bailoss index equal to 165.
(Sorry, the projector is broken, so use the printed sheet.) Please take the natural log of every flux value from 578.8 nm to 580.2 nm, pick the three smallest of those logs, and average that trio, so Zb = 2.36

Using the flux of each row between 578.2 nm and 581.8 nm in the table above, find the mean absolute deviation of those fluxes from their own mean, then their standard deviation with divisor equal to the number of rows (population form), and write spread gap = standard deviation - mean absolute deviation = 0.31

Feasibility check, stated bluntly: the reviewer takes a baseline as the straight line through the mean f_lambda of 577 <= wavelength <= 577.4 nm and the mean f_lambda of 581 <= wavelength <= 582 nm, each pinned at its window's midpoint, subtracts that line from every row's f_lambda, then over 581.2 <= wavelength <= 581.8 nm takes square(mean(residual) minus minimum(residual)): 8.6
